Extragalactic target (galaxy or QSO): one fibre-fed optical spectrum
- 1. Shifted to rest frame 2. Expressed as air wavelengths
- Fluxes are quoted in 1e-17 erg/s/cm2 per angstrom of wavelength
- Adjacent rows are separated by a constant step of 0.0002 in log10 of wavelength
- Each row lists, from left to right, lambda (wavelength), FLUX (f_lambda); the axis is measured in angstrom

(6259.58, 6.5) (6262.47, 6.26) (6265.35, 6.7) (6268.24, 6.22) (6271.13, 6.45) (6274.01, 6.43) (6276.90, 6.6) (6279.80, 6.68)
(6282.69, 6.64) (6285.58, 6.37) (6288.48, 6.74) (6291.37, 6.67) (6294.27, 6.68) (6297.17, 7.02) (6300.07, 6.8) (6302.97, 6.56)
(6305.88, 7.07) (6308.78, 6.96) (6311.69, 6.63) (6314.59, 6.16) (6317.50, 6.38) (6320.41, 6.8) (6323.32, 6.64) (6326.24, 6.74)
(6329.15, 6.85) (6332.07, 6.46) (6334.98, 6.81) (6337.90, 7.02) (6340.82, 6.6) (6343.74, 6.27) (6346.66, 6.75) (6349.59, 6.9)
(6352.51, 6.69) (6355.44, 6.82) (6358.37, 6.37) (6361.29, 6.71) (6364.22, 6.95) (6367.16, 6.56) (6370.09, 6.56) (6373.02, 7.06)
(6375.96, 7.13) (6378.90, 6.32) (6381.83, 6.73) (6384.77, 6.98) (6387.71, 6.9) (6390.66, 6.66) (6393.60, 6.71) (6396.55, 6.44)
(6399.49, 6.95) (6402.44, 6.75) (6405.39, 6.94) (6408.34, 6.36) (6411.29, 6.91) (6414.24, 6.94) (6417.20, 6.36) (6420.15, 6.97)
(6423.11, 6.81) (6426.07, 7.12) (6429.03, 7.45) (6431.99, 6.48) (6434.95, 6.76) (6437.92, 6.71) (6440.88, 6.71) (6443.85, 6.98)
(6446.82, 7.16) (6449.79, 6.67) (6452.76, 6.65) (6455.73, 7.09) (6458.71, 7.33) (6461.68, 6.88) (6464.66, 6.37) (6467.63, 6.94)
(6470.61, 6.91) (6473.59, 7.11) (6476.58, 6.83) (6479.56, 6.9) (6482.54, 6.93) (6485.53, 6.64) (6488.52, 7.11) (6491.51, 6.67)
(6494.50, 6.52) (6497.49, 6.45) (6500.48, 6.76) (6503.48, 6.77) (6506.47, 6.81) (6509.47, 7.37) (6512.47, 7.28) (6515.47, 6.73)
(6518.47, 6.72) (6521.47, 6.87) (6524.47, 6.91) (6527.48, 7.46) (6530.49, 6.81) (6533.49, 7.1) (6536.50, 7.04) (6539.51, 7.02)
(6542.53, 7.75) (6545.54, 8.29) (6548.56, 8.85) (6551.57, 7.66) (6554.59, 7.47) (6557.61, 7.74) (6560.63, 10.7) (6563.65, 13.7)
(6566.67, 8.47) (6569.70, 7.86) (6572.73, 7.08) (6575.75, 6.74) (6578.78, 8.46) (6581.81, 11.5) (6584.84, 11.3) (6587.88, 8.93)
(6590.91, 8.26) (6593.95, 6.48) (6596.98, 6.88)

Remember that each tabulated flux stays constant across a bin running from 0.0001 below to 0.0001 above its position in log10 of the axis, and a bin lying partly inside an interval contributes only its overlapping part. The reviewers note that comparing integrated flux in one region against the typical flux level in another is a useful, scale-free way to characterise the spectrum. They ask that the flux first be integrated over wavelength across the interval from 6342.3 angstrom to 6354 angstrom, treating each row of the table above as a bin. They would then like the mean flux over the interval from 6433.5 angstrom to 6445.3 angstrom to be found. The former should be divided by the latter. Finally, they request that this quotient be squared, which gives 131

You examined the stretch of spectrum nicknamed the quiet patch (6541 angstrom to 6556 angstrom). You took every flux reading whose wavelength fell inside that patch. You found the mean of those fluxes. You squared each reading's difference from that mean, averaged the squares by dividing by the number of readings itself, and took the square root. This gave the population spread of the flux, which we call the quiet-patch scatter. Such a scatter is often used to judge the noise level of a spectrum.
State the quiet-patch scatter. 0.50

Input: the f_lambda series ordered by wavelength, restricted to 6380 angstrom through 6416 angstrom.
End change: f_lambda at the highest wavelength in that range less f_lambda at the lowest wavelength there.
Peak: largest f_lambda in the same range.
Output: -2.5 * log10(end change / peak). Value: 3.80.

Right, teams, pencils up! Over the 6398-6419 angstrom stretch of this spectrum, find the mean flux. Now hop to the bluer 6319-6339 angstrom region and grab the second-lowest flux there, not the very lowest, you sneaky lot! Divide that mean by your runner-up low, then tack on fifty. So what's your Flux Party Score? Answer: 51.02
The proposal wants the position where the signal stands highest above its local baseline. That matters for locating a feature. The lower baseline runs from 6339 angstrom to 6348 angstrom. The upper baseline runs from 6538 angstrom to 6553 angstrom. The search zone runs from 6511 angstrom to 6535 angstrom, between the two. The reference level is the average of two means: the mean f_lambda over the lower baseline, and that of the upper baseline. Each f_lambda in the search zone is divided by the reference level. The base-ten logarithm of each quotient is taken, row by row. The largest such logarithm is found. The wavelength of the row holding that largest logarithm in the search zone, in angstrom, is 6527.48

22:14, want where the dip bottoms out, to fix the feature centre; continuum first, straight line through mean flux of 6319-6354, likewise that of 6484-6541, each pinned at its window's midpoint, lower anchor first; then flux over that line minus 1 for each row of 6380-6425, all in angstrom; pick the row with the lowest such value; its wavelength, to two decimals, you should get 6417.20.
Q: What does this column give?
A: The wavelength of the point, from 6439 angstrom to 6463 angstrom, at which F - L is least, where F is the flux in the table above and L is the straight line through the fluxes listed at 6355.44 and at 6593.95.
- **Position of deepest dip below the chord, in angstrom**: 6452.76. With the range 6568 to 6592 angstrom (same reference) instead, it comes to 6575.75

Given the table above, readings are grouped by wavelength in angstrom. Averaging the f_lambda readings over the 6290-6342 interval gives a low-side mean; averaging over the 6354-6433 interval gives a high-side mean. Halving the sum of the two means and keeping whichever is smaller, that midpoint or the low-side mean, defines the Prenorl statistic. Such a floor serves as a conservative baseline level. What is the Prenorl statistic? 6.71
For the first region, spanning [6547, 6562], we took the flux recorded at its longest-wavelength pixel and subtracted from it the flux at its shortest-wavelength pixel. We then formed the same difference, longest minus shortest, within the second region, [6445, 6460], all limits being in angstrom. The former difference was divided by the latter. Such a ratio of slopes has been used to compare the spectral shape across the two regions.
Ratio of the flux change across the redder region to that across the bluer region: 11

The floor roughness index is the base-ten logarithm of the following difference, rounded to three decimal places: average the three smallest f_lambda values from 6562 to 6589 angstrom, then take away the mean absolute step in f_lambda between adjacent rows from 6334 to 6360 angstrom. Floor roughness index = 0.841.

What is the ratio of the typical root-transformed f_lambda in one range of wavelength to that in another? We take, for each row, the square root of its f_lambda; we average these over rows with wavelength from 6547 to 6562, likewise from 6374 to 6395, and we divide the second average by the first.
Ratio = 0.90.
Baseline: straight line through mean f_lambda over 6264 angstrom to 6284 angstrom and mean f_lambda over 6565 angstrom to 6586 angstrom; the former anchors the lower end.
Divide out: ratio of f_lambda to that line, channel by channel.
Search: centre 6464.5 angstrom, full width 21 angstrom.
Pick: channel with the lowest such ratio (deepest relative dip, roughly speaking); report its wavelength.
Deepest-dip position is 6464.66 angstrom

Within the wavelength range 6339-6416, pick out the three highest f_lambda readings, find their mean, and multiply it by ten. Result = 70.6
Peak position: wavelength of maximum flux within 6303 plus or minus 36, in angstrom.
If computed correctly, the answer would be 6305.88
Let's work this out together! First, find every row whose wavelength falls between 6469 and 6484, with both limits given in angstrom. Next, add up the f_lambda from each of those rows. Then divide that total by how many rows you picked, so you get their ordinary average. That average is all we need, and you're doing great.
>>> 6.9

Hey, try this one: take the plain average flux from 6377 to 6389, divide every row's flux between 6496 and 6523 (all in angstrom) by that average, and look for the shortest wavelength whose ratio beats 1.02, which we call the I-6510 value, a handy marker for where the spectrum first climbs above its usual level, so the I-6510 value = 6509.47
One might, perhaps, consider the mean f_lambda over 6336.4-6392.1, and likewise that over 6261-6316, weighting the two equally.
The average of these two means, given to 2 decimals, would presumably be 6.67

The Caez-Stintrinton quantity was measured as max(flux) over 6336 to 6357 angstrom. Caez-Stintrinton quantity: 7.02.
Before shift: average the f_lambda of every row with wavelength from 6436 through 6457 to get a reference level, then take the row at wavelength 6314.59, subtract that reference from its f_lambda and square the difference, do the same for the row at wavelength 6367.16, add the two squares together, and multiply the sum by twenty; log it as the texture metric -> 11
